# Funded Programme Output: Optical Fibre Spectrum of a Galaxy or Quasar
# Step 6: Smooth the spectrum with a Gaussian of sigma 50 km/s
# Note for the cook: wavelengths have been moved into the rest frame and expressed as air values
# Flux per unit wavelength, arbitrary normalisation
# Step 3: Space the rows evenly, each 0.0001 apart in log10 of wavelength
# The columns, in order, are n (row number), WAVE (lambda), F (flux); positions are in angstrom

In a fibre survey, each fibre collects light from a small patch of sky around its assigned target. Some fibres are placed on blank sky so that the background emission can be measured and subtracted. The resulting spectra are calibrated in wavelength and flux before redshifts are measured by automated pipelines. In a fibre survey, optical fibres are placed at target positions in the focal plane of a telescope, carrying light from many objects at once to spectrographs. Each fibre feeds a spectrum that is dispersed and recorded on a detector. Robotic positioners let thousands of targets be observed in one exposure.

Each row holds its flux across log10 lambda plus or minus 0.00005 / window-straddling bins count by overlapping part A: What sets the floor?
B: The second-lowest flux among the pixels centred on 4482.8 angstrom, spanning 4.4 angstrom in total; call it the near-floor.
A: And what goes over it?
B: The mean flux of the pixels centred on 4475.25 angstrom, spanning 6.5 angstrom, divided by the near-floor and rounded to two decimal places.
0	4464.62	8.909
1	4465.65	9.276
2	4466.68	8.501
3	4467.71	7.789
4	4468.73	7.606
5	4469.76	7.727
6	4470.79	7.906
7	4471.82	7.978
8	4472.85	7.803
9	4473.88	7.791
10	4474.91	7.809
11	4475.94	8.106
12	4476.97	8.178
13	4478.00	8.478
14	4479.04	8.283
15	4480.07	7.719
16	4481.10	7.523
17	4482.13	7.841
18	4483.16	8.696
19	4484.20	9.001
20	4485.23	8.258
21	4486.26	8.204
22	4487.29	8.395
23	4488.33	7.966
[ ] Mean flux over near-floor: 1.02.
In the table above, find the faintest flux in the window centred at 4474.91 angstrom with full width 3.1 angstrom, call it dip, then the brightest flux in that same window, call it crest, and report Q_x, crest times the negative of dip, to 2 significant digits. -63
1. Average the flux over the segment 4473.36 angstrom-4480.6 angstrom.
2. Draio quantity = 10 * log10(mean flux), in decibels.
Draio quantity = 9.06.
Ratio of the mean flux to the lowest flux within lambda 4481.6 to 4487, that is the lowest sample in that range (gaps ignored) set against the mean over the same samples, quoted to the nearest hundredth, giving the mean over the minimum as 1.07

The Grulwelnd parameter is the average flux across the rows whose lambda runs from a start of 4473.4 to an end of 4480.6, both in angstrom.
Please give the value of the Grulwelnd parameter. 8.05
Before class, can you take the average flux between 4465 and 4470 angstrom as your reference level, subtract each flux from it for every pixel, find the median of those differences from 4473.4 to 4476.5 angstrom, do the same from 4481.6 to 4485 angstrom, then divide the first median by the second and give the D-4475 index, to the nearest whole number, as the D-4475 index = -1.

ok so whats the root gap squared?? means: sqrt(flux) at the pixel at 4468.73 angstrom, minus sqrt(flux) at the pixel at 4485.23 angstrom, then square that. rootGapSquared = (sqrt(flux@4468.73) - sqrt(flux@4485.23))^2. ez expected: 0.013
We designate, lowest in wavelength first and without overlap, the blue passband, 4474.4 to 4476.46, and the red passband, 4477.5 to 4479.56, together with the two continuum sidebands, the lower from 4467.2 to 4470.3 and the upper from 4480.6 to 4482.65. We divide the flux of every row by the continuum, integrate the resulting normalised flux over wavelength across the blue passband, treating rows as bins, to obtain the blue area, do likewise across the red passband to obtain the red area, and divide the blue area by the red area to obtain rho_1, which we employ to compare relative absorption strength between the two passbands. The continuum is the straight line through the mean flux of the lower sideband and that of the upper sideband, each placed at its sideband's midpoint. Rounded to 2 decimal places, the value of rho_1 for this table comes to 0.95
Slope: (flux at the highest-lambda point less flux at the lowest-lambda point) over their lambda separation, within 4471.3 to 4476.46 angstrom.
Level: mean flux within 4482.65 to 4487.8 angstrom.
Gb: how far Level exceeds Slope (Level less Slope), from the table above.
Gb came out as 8.5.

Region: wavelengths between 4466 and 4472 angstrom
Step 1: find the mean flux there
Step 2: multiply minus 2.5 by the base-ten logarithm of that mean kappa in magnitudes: -2.25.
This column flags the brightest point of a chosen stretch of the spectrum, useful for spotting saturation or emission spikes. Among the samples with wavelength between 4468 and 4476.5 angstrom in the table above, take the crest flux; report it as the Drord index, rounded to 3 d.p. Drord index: 8.106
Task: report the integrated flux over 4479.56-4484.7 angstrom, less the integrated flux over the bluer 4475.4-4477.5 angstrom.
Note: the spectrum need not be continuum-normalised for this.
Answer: 25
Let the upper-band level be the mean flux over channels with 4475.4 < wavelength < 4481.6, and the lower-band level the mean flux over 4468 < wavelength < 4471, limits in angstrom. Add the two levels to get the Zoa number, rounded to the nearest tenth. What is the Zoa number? 15.8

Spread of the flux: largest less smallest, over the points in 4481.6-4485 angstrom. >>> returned 1.2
